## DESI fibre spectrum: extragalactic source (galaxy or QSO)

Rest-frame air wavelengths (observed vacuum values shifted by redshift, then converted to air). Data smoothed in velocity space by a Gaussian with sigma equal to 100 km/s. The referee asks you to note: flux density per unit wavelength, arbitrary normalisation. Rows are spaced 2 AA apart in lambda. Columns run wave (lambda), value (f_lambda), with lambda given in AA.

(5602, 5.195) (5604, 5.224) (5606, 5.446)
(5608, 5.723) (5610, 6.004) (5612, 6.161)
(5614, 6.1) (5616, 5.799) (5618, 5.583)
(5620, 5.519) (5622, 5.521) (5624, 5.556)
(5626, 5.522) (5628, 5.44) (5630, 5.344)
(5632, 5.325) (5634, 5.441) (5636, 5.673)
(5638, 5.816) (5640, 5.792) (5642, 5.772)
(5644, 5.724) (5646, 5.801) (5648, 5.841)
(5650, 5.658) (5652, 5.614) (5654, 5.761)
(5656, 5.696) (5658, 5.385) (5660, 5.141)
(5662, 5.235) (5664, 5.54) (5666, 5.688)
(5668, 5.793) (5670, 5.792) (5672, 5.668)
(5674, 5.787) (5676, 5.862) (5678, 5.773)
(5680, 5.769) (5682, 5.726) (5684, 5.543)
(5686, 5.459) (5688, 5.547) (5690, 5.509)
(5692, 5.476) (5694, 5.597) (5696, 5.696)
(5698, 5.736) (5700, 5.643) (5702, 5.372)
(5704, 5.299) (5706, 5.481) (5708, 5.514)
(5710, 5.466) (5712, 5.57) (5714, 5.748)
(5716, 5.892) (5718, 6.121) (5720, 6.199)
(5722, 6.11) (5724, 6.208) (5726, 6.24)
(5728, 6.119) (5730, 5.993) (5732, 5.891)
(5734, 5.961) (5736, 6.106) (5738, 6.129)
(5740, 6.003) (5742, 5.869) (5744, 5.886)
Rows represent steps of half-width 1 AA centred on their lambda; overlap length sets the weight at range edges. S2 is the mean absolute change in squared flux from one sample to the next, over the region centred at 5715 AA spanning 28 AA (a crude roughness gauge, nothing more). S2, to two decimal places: 1.26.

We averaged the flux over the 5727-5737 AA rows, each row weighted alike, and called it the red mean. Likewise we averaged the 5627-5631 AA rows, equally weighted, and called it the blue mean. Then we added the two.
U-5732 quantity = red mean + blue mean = 11.4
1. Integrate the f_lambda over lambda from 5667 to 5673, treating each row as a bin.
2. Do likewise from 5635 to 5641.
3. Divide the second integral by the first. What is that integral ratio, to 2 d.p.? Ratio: 1.00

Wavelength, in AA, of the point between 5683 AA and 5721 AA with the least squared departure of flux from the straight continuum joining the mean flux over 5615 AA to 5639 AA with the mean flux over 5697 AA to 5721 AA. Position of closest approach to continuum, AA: 5700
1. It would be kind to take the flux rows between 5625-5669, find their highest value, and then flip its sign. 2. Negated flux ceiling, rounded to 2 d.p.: -5.84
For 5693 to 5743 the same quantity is -6.24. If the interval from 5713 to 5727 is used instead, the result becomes -6.24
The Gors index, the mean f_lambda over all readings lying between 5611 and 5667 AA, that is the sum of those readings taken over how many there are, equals 5.62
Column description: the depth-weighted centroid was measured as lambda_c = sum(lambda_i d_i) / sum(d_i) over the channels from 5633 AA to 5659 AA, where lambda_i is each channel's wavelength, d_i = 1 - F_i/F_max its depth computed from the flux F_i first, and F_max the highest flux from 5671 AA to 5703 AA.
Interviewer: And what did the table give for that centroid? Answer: 5647.0 AA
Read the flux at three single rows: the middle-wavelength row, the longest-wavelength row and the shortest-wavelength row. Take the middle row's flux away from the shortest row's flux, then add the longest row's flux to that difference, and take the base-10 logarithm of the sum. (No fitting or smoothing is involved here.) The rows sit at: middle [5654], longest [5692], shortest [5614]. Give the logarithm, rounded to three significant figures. 0.765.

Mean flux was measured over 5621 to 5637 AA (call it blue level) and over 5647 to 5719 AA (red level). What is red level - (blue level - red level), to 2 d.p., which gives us 5.77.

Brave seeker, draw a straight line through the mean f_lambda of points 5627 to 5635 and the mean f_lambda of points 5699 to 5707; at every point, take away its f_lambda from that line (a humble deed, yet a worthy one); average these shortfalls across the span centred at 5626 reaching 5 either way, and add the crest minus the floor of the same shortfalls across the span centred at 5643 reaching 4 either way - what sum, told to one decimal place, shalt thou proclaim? 0.0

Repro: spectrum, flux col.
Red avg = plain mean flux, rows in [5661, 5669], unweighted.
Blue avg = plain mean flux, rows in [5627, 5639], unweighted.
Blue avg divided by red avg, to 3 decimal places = 0.990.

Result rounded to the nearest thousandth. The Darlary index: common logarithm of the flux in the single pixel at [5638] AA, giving 0.765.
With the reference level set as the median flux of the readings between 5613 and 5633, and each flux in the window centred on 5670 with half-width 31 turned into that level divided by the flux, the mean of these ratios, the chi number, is 0.98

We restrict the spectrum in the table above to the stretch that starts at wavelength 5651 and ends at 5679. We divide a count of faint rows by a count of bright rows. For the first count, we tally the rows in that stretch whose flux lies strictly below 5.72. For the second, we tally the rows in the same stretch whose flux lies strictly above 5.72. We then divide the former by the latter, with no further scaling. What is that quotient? 1.3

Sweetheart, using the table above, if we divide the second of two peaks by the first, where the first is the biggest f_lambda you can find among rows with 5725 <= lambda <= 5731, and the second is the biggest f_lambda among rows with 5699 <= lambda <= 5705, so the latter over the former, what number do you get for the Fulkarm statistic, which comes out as 0.90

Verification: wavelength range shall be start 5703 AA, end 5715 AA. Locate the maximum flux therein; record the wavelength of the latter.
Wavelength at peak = 5714 AA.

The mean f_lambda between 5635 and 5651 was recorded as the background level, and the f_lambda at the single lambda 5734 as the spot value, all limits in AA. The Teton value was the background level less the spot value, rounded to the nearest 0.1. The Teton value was -0.2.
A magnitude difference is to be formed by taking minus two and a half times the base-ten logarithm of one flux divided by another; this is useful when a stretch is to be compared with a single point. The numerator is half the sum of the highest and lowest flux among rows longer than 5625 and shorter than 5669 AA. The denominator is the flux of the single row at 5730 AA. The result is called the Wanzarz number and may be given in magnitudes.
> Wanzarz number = 0.09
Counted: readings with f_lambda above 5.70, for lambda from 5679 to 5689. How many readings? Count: 2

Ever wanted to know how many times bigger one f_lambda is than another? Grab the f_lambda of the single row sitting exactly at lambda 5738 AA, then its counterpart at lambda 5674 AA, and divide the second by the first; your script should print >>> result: 0.94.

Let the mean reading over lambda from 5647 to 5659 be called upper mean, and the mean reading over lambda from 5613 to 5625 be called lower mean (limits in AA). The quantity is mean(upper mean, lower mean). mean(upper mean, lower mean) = 5.67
